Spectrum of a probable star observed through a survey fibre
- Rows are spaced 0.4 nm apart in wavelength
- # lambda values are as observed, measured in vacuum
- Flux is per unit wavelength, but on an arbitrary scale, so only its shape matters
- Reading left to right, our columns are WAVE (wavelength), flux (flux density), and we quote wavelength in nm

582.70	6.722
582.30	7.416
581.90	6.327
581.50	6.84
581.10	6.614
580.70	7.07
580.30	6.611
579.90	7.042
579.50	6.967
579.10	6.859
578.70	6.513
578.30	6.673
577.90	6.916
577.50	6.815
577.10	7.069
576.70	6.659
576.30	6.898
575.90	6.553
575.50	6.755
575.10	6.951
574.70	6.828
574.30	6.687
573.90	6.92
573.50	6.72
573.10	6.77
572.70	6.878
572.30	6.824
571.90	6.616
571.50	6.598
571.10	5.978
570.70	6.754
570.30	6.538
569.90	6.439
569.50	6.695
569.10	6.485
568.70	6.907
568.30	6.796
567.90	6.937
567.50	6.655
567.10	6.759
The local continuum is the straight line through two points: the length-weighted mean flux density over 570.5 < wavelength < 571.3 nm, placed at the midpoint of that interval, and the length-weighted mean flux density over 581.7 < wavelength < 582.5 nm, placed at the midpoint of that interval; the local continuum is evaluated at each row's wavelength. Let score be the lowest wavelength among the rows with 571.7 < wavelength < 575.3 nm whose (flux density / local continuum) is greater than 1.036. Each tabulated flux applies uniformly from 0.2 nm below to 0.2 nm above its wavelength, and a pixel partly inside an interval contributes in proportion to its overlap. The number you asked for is 572.30 nm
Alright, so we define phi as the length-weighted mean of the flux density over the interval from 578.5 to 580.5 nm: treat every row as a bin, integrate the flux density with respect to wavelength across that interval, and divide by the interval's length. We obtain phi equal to 6.80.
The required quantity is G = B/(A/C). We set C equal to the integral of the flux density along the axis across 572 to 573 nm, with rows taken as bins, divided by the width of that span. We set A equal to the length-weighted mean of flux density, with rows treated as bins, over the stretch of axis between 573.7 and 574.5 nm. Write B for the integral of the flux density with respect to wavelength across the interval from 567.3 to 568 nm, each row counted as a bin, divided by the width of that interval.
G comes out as 6.79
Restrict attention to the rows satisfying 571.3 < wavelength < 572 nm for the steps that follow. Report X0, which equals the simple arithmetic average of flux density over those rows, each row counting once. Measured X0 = 6.61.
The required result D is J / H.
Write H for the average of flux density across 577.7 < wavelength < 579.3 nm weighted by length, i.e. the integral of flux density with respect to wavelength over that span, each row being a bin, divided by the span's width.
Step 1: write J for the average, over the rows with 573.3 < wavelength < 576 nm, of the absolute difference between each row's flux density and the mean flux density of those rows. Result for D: 0.016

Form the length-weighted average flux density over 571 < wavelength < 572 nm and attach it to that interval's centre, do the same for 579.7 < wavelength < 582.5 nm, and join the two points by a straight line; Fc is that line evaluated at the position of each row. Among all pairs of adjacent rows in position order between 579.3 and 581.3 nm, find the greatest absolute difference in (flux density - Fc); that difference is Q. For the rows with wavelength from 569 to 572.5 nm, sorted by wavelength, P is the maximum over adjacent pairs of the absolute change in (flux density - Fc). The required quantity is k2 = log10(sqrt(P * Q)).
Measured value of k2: -0.21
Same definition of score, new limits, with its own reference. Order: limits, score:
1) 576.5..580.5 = 577.10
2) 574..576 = 574.70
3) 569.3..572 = 569.50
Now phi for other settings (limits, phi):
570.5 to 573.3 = 6.63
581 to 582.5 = 6.81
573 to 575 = 6.79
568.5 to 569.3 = 6.70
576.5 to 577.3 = 6.86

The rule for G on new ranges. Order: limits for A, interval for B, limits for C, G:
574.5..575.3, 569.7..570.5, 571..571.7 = 5.96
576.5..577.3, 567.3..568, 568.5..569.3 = 6.61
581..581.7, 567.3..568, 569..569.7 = 6.64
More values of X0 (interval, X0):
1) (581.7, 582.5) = 6.87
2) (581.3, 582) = 6.58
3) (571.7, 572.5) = 6.72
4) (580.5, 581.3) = 6.84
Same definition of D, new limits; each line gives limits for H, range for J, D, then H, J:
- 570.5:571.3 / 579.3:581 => 0.024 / 6.37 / 0.16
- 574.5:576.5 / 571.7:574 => 0.013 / 6.80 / 0.09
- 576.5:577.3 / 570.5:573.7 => 0.027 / 6.86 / 0.18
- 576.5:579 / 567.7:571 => 0.023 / 6.78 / 0.15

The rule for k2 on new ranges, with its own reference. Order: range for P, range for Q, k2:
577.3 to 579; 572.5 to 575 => -0.59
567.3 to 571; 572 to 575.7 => -0.48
